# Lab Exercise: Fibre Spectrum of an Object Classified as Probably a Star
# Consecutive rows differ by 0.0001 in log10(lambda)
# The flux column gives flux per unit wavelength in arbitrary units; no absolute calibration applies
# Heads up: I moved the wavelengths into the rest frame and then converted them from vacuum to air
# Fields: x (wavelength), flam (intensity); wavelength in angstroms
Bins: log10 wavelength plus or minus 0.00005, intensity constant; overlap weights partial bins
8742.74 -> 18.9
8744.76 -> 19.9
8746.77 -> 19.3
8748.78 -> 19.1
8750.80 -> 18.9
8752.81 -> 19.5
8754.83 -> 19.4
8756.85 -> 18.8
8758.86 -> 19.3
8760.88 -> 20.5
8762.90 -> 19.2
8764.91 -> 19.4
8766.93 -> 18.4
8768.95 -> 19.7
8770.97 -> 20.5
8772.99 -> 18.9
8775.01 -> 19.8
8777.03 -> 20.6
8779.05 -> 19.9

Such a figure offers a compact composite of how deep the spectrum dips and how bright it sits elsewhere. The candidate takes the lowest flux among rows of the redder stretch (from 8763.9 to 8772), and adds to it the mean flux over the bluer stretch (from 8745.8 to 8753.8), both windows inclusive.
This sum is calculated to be 37.6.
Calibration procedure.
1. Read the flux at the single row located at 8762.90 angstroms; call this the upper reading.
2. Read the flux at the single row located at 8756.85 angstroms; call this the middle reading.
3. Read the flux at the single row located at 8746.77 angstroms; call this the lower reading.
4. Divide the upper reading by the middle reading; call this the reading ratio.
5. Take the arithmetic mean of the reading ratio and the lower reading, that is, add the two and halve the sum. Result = 10.2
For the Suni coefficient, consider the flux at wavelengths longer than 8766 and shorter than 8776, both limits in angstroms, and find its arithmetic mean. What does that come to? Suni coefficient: 19.5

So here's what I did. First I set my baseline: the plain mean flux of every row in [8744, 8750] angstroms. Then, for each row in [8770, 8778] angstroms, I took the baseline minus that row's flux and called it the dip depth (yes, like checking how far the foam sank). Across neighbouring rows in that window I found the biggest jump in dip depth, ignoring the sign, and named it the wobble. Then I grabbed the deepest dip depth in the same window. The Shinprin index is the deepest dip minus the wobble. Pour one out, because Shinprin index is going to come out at -1.1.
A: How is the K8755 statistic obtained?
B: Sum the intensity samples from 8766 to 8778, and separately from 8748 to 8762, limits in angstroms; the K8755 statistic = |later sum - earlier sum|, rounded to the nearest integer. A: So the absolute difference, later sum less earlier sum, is 18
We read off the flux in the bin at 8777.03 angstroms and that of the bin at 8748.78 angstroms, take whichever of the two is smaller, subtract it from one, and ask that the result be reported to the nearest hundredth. -18.10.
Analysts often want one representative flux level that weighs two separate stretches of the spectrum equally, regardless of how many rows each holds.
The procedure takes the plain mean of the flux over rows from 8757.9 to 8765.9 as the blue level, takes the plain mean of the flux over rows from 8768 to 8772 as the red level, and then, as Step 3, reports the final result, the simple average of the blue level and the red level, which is 19.9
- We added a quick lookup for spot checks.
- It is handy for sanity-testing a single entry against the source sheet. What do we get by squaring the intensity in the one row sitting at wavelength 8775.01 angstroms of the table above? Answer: 392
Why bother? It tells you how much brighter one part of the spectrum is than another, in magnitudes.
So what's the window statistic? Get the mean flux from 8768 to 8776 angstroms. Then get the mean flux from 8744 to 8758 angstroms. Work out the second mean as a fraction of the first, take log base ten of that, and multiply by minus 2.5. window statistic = 0.025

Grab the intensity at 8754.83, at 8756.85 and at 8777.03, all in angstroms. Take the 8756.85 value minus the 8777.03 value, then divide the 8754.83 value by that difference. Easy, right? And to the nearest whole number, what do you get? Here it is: -11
